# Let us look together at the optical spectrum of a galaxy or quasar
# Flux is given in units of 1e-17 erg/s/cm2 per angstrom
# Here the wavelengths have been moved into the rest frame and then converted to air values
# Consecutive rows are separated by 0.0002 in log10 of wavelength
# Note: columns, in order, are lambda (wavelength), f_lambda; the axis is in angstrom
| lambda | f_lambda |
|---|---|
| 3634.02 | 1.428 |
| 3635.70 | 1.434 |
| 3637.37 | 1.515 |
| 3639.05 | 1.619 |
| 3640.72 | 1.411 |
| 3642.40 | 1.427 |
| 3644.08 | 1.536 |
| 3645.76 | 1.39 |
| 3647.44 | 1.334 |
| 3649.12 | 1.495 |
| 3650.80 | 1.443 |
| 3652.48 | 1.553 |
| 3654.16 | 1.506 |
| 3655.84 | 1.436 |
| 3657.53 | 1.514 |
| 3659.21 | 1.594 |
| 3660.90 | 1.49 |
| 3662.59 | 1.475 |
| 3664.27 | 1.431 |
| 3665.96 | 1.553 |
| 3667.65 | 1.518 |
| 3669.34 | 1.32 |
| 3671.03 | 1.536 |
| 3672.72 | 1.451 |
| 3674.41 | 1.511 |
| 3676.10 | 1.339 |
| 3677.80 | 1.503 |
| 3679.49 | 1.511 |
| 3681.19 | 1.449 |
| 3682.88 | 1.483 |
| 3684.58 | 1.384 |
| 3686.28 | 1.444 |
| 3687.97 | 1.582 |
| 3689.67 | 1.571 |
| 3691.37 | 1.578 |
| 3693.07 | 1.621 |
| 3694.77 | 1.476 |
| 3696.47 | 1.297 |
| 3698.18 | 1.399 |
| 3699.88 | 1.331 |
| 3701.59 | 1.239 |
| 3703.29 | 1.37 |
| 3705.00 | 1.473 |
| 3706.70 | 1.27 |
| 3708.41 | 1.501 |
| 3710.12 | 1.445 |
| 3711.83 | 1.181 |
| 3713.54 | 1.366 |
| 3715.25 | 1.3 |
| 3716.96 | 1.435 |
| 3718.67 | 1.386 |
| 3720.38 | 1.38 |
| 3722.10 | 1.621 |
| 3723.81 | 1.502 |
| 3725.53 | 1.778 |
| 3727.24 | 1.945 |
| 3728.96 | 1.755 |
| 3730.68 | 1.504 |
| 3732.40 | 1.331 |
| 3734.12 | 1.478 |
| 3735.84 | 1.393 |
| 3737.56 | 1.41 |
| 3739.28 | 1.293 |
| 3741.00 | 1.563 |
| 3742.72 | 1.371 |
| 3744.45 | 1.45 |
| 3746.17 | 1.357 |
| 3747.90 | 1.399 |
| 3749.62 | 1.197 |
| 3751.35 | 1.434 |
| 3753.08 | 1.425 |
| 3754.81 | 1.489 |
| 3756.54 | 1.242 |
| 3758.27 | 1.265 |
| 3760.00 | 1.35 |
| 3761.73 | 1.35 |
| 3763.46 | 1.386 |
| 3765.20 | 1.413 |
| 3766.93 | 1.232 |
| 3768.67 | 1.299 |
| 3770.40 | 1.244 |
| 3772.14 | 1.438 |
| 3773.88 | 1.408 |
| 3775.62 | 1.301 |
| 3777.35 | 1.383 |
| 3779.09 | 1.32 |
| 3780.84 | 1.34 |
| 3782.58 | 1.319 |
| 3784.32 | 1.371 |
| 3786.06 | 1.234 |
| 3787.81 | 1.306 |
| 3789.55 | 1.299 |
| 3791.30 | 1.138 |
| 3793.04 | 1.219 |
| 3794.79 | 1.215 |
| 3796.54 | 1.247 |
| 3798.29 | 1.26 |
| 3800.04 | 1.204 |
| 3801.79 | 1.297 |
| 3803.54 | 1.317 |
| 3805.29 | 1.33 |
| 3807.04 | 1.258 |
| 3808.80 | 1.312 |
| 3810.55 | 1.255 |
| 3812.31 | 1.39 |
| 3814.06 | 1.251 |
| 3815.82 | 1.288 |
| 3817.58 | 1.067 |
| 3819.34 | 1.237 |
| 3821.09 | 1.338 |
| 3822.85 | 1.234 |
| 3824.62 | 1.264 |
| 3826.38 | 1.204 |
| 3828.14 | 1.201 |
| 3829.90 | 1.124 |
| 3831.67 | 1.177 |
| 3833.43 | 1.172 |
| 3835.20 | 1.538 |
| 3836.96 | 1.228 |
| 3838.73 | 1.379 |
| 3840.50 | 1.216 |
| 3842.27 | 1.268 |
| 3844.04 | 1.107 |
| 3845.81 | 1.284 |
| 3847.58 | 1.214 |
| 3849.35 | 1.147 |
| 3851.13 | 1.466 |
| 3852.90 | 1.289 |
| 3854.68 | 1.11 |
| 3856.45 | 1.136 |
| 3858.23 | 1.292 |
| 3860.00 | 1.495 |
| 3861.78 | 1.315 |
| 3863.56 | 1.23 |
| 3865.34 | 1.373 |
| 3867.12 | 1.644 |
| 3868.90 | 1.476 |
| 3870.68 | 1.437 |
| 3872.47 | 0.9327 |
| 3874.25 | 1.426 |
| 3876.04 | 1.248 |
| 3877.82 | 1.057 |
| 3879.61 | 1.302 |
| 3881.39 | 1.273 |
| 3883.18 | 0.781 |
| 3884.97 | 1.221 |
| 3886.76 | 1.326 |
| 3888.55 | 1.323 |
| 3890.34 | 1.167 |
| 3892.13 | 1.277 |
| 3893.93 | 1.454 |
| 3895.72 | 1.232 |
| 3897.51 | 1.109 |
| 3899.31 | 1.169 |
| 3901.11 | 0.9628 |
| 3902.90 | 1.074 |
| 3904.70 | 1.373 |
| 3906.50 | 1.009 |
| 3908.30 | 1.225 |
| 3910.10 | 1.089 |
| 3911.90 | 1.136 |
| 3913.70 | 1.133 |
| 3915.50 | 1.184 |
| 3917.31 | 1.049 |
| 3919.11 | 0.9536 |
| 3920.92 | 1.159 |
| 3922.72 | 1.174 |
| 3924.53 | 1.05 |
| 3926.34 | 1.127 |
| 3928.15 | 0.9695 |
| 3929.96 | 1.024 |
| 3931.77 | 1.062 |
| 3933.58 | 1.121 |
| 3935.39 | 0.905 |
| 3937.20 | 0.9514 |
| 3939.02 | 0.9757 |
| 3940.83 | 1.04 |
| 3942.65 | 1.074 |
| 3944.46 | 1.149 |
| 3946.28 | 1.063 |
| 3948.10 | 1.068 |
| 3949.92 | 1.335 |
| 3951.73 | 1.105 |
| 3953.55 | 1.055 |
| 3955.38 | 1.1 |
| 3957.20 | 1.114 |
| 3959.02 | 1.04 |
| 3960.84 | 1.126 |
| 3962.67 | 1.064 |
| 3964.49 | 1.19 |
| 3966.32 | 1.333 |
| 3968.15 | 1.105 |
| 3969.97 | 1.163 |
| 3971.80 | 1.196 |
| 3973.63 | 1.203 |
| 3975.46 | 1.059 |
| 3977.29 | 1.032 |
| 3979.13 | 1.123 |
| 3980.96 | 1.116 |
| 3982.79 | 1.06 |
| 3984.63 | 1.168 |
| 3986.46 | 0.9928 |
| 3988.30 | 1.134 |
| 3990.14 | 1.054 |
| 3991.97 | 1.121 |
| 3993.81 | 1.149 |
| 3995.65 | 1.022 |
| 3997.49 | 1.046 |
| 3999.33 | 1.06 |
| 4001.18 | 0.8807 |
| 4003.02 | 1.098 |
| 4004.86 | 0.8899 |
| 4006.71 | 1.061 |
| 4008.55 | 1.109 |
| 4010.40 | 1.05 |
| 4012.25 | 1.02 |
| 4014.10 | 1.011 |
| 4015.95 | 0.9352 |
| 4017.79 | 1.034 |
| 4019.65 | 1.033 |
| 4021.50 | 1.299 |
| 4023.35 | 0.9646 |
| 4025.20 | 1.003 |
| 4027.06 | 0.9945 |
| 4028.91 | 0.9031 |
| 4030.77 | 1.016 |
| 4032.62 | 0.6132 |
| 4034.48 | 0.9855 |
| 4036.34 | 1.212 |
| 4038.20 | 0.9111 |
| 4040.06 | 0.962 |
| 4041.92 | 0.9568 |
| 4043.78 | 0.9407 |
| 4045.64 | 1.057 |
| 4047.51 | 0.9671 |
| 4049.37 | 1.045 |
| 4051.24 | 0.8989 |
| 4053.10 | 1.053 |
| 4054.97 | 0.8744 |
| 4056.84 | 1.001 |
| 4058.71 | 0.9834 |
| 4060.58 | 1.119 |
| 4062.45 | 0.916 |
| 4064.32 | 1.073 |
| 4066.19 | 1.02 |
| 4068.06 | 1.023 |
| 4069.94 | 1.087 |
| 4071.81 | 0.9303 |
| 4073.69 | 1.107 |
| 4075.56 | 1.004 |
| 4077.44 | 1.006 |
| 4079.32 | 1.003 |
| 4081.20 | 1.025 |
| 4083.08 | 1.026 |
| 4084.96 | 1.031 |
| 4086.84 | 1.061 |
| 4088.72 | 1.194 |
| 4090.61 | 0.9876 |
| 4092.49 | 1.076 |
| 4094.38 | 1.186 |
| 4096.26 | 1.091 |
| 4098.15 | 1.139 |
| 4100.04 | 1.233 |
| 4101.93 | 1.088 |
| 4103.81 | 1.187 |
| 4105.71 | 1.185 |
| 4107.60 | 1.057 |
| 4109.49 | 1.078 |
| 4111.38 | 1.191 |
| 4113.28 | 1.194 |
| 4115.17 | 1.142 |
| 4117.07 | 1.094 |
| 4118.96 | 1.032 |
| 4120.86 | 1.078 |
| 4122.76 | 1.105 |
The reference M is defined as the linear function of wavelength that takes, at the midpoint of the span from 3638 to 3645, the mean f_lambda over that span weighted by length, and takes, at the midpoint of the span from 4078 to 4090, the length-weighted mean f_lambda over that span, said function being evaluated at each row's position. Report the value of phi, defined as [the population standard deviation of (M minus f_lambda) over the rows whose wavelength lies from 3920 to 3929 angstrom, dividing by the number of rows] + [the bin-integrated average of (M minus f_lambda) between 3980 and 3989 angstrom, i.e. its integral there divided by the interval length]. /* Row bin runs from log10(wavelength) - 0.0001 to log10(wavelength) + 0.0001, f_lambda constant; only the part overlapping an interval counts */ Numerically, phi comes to 0.13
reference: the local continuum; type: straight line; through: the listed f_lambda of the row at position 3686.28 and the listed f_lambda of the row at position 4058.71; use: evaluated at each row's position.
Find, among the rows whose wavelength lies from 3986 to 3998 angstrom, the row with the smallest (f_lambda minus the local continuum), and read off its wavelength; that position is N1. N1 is 3986.46 angstrom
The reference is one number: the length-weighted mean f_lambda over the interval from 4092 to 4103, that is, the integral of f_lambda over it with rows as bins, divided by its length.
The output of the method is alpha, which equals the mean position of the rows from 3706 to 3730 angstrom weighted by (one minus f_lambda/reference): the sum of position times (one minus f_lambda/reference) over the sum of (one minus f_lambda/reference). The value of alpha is 3720.9 angstrom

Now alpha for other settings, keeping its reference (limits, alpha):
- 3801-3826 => 3811.9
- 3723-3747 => 3732.8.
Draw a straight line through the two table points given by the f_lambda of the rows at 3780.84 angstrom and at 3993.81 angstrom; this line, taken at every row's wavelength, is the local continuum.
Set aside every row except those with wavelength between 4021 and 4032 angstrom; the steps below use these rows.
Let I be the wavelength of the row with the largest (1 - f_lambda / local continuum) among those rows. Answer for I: 4028.91 angstrom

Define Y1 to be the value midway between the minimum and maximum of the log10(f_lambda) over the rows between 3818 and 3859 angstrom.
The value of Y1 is 0.12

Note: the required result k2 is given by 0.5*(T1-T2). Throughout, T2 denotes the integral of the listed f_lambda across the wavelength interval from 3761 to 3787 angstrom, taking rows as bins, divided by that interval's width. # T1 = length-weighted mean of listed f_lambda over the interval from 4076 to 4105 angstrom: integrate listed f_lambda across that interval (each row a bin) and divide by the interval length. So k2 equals -0.12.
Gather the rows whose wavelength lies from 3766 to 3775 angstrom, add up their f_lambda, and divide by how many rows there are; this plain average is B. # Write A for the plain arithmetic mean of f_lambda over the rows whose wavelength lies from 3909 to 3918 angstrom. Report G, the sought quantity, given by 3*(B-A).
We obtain 0.62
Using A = 1.12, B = 1.32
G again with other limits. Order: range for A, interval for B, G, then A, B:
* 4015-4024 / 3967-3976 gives 0.28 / 1.05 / 1.15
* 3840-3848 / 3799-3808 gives 0.19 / 1.22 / 1.28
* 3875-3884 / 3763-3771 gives 0.55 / 1.13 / 1.31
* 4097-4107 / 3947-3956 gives -0.10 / 1.17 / 1.13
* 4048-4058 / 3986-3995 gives 0.35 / 0.97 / 1.09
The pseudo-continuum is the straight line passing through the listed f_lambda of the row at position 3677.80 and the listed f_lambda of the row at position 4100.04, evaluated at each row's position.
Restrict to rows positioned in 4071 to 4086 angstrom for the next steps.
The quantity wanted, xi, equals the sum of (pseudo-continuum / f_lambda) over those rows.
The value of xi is 9.8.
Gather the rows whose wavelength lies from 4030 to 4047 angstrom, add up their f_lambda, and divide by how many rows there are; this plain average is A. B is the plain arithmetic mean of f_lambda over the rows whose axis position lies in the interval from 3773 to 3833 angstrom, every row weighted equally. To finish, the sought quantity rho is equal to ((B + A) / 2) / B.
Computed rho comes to 0.88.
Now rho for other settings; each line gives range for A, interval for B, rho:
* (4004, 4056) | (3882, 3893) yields 0.92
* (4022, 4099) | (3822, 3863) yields 0.90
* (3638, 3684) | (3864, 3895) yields 1.08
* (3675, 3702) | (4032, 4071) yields 1.24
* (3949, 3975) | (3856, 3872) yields 0.92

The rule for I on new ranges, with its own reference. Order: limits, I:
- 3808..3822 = 3817.58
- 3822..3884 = 3883.18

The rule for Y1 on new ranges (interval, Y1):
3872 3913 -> 0.03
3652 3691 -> 0.16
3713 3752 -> 0.18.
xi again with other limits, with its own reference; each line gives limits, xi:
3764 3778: 8.6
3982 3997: 9.6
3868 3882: 8.9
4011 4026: 10.0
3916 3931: 10.2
